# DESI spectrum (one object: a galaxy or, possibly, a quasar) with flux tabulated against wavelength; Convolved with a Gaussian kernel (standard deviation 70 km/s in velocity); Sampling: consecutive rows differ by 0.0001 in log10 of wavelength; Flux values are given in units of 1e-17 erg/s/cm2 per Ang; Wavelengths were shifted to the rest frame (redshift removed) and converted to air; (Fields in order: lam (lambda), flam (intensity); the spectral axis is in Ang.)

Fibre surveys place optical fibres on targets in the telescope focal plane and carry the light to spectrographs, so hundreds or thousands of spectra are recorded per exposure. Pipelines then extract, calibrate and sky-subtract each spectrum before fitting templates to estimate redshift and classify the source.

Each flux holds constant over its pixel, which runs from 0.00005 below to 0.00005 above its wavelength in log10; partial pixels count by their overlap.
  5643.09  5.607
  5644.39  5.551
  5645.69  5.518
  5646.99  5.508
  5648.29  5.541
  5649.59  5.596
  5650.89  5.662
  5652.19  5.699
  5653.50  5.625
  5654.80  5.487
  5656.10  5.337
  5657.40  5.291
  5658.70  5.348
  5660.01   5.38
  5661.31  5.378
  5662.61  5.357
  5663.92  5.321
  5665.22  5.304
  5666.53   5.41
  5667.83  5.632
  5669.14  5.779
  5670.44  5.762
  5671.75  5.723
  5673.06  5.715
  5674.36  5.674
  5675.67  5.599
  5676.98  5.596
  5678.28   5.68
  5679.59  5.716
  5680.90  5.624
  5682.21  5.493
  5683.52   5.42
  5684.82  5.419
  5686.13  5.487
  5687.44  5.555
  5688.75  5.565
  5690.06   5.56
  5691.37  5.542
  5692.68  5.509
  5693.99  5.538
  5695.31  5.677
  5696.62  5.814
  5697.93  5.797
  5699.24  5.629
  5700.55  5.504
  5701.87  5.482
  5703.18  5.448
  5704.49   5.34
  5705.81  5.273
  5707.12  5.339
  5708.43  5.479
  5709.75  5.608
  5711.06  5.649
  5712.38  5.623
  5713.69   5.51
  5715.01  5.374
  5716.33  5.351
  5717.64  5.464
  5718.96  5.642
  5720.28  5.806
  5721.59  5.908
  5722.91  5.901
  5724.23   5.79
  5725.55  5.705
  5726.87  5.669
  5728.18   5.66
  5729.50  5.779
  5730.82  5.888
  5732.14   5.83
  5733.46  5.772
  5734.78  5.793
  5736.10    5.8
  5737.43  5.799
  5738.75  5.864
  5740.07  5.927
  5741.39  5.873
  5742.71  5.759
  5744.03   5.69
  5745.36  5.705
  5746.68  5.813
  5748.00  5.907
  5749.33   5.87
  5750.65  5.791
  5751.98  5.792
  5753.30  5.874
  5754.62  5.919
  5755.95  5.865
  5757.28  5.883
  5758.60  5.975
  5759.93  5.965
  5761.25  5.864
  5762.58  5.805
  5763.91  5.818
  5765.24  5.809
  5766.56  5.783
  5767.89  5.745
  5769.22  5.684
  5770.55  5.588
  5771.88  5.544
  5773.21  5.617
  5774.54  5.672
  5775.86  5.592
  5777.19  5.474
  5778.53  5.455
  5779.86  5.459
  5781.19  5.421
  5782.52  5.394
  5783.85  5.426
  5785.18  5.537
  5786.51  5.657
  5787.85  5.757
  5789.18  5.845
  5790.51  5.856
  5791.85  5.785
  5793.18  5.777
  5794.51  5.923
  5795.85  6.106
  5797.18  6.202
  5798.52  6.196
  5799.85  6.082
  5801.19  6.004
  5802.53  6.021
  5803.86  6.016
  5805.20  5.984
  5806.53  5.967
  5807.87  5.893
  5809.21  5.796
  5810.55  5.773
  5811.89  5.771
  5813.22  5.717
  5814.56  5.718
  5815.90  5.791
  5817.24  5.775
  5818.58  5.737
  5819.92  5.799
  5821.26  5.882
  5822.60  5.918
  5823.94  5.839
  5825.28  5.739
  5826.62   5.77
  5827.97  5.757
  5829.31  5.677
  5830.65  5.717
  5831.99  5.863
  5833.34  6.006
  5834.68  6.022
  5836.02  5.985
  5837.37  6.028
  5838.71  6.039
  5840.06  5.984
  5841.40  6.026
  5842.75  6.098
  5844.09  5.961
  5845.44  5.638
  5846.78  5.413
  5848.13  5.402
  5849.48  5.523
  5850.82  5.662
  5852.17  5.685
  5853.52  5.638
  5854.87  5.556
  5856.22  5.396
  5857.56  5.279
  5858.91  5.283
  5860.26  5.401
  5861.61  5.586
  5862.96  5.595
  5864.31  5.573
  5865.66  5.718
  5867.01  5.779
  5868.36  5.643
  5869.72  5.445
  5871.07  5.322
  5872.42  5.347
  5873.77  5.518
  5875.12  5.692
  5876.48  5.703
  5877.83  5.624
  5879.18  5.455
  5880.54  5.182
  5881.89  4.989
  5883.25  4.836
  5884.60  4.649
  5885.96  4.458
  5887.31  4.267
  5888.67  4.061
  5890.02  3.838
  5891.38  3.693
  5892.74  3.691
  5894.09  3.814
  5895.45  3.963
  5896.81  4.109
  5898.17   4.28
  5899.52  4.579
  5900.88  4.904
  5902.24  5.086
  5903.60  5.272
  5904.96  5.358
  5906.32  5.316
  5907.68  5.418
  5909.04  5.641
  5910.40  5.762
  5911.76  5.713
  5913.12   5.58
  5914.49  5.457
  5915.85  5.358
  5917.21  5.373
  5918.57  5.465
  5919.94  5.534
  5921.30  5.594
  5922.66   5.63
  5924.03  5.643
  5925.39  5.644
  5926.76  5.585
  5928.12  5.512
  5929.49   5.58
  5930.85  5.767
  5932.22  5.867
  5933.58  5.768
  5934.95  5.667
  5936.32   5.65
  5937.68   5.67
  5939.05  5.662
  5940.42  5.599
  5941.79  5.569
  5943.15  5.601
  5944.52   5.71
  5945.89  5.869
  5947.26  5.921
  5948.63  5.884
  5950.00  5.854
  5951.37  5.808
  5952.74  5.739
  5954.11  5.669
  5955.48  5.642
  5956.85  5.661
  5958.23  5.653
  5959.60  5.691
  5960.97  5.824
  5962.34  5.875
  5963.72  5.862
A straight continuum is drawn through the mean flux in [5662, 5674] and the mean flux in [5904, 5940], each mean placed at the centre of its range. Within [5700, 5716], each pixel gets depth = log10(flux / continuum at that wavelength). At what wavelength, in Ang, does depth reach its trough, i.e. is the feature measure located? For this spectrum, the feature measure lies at 5705.81 Ang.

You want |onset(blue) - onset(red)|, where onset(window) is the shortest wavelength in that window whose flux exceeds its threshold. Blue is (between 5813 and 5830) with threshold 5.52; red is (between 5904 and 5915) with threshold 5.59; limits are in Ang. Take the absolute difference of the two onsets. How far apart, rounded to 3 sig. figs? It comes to 95.8 Ang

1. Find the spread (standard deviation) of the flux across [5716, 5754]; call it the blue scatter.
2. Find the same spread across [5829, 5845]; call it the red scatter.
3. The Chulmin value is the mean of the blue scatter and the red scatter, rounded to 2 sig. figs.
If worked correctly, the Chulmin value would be 0.13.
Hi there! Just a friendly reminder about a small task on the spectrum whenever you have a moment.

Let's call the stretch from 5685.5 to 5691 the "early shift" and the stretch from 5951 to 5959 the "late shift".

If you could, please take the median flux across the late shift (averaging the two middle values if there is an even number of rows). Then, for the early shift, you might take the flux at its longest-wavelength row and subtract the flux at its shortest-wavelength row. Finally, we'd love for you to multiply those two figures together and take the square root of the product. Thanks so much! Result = 0.64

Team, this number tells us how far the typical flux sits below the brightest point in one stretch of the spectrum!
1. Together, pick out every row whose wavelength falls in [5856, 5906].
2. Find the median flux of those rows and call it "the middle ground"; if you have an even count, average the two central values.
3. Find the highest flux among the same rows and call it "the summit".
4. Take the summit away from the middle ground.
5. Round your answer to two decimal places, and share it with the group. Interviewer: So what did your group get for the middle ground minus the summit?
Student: -0.50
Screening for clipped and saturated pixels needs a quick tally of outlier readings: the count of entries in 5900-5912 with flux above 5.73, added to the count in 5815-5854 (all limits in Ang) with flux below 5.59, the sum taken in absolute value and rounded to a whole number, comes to 4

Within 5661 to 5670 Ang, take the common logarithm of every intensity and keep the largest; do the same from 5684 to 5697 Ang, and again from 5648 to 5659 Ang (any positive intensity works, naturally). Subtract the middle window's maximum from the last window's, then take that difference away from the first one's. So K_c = 0.771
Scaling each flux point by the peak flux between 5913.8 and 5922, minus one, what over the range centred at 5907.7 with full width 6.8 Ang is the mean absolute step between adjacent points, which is 0.022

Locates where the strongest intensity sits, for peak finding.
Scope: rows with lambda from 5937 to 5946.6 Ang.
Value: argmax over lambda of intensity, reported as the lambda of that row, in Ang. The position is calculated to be 5945.89 Ang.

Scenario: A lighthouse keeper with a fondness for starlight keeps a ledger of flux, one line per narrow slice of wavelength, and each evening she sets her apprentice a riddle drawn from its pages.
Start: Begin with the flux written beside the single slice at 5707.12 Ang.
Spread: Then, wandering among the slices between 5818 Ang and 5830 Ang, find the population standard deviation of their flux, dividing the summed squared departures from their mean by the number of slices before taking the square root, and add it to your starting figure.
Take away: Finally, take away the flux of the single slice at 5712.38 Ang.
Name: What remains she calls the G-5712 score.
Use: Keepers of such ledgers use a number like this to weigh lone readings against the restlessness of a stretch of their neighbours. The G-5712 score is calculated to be -0.21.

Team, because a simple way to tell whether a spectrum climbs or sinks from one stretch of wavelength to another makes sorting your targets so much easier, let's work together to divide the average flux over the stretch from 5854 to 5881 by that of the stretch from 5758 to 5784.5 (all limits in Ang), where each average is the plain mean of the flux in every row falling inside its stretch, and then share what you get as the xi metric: 0.97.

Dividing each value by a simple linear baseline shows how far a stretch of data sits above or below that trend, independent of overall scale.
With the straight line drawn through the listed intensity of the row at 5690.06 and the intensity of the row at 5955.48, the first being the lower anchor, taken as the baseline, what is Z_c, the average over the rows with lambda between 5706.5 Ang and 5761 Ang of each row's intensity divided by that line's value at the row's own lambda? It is 1.03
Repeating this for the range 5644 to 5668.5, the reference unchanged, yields 0.99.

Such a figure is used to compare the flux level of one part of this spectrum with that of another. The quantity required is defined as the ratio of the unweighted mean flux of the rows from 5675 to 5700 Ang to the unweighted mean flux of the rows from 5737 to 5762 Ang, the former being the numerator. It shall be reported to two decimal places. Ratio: 0.96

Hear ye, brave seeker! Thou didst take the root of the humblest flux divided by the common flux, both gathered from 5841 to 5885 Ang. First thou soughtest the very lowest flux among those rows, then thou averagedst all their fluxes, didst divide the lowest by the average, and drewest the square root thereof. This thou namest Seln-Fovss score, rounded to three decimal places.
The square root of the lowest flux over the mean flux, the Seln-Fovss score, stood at 0.919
